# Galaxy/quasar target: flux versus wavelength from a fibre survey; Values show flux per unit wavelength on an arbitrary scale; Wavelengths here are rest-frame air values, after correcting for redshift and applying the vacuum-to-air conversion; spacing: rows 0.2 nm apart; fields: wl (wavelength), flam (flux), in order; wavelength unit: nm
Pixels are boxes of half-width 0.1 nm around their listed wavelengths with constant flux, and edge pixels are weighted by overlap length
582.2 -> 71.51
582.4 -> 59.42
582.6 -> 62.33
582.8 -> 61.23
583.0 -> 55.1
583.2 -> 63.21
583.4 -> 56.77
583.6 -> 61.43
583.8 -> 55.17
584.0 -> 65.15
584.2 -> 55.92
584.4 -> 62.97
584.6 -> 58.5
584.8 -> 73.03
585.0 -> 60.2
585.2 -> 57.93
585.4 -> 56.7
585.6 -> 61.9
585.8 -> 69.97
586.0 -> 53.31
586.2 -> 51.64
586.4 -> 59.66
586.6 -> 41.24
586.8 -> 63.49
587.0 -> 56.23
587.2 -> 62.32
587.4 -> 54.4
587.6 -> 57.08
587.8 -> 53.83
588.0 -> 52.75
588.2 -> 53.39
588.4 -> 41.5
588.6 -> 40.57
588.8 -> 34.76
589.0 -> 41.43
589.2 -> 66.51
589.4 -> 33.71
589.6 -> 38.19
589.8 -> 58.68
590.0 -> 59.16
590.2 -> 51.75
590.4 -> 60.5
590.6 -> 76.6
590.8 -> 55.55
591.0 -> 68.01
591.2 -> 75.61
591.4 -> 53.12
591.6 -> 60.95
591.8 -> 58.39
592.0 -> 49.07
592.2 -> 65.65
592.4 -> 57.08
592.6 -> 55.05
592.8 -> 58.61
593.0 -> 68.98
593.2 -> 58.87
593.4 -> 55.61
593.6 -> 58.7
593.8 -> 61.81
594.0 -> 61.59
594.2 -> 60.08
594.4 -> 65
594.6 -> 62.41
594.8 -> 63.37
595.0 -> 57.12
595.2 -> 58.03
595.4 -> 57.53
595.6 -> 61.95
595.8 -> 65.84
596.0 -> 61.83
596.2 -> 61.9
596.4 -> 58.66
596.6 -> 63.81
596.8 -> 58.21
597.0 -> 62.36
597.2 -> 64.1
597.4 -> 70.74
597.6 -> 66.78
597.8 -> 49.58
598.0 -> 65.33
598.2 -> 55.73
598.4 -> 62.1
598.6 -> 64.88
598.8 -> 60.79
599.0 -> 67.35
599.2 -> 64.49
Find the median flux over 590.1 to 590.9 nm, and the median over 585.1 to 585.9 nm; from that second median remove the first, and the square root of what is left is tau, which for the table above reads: 1.4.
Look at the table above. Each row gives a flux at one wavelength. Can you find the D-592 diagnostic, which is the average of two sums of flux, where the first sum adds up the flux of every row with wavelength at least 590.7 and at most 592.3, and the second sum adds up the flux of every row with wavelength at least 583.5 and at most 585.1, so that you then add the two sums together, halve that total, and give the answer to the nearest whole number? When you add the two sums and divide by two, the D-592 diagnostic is 489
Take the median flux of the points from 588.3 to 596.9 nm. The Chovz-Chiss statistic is 58.7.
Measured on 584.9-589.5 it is 54.4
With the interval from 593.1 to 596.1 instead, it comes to 61.6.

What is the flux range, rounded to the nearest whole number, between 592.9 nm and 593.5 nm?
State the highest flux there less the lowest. 13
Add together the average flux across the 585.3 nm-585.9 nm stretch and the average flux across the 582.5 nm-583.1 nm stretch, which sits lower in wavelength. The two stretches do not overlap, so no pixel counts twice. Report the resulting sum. 122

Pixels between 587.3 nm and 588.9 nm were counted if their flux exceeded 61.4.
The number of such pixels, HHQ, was 0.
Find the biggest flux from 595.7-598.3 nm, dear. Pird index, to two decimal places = 70.74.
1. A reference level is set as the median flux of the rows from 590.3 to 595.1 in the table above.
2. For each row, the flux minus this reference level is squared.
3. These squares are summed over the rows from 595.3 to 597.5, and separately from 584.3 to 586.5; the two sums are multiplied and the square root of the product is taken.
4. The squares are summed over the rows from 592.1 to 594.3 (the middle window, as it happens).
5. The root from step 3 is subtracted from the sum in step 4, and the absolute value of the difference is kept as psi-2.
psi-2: 107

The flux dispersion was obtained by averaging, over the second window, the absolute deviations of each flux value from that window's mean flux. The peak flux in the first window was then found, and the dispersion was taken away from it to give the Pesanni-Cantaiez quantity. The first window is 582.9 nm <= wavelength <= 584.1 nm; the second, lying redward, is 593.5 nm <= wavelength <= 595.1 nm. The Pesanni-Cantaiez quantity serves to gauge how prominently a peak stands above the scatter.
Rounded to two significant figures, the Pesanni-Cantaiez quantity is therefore 63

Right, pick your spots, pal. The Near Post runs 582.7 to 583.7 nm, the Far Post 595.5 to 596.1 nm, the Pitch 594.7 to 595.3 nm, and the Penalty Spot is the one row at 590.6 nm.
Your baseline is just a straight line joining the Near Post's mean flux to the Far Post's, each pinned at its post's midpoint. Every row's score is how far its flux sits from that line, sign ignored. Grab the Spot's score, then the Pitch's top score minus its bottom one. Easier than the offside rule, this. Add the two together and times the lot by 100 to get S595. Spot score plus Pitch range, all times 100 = 2030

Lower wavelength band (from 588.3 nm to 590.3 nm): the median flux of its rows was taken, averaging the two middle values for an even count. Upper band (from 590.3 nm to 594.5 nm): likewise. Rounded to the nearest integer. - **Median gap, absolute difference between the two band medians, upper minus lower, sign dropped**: 19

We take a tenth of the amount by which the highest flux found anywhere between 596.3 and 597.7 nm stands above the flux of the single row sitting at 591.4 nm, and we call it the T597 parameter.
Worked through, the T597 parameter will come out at 1.76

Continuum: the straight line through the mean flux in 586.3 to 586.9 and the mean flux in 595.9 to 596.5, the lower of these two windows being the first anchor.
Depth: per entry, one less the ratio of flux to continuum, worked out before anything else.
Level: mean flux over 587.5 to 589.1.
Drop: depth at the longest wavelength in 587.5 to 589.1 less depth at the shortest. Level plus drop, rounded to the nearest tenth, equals 47.2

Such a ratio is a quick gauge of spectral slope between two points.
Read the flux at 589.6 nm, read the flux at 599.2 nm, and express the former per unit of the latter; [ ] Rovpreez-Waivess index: 0.59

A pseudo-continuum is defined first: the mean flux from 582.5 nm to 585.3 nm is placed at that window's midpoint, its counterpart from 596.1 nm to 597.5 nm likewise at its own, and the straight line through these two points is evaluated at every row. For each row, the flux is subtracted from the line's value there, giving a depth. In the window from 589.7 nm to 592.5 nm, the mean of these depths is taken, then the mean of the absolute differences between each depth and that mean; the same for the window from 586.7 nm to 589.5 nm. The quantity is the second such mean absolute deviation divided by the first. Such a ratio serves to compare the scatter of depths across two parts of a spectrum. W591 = 1.5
